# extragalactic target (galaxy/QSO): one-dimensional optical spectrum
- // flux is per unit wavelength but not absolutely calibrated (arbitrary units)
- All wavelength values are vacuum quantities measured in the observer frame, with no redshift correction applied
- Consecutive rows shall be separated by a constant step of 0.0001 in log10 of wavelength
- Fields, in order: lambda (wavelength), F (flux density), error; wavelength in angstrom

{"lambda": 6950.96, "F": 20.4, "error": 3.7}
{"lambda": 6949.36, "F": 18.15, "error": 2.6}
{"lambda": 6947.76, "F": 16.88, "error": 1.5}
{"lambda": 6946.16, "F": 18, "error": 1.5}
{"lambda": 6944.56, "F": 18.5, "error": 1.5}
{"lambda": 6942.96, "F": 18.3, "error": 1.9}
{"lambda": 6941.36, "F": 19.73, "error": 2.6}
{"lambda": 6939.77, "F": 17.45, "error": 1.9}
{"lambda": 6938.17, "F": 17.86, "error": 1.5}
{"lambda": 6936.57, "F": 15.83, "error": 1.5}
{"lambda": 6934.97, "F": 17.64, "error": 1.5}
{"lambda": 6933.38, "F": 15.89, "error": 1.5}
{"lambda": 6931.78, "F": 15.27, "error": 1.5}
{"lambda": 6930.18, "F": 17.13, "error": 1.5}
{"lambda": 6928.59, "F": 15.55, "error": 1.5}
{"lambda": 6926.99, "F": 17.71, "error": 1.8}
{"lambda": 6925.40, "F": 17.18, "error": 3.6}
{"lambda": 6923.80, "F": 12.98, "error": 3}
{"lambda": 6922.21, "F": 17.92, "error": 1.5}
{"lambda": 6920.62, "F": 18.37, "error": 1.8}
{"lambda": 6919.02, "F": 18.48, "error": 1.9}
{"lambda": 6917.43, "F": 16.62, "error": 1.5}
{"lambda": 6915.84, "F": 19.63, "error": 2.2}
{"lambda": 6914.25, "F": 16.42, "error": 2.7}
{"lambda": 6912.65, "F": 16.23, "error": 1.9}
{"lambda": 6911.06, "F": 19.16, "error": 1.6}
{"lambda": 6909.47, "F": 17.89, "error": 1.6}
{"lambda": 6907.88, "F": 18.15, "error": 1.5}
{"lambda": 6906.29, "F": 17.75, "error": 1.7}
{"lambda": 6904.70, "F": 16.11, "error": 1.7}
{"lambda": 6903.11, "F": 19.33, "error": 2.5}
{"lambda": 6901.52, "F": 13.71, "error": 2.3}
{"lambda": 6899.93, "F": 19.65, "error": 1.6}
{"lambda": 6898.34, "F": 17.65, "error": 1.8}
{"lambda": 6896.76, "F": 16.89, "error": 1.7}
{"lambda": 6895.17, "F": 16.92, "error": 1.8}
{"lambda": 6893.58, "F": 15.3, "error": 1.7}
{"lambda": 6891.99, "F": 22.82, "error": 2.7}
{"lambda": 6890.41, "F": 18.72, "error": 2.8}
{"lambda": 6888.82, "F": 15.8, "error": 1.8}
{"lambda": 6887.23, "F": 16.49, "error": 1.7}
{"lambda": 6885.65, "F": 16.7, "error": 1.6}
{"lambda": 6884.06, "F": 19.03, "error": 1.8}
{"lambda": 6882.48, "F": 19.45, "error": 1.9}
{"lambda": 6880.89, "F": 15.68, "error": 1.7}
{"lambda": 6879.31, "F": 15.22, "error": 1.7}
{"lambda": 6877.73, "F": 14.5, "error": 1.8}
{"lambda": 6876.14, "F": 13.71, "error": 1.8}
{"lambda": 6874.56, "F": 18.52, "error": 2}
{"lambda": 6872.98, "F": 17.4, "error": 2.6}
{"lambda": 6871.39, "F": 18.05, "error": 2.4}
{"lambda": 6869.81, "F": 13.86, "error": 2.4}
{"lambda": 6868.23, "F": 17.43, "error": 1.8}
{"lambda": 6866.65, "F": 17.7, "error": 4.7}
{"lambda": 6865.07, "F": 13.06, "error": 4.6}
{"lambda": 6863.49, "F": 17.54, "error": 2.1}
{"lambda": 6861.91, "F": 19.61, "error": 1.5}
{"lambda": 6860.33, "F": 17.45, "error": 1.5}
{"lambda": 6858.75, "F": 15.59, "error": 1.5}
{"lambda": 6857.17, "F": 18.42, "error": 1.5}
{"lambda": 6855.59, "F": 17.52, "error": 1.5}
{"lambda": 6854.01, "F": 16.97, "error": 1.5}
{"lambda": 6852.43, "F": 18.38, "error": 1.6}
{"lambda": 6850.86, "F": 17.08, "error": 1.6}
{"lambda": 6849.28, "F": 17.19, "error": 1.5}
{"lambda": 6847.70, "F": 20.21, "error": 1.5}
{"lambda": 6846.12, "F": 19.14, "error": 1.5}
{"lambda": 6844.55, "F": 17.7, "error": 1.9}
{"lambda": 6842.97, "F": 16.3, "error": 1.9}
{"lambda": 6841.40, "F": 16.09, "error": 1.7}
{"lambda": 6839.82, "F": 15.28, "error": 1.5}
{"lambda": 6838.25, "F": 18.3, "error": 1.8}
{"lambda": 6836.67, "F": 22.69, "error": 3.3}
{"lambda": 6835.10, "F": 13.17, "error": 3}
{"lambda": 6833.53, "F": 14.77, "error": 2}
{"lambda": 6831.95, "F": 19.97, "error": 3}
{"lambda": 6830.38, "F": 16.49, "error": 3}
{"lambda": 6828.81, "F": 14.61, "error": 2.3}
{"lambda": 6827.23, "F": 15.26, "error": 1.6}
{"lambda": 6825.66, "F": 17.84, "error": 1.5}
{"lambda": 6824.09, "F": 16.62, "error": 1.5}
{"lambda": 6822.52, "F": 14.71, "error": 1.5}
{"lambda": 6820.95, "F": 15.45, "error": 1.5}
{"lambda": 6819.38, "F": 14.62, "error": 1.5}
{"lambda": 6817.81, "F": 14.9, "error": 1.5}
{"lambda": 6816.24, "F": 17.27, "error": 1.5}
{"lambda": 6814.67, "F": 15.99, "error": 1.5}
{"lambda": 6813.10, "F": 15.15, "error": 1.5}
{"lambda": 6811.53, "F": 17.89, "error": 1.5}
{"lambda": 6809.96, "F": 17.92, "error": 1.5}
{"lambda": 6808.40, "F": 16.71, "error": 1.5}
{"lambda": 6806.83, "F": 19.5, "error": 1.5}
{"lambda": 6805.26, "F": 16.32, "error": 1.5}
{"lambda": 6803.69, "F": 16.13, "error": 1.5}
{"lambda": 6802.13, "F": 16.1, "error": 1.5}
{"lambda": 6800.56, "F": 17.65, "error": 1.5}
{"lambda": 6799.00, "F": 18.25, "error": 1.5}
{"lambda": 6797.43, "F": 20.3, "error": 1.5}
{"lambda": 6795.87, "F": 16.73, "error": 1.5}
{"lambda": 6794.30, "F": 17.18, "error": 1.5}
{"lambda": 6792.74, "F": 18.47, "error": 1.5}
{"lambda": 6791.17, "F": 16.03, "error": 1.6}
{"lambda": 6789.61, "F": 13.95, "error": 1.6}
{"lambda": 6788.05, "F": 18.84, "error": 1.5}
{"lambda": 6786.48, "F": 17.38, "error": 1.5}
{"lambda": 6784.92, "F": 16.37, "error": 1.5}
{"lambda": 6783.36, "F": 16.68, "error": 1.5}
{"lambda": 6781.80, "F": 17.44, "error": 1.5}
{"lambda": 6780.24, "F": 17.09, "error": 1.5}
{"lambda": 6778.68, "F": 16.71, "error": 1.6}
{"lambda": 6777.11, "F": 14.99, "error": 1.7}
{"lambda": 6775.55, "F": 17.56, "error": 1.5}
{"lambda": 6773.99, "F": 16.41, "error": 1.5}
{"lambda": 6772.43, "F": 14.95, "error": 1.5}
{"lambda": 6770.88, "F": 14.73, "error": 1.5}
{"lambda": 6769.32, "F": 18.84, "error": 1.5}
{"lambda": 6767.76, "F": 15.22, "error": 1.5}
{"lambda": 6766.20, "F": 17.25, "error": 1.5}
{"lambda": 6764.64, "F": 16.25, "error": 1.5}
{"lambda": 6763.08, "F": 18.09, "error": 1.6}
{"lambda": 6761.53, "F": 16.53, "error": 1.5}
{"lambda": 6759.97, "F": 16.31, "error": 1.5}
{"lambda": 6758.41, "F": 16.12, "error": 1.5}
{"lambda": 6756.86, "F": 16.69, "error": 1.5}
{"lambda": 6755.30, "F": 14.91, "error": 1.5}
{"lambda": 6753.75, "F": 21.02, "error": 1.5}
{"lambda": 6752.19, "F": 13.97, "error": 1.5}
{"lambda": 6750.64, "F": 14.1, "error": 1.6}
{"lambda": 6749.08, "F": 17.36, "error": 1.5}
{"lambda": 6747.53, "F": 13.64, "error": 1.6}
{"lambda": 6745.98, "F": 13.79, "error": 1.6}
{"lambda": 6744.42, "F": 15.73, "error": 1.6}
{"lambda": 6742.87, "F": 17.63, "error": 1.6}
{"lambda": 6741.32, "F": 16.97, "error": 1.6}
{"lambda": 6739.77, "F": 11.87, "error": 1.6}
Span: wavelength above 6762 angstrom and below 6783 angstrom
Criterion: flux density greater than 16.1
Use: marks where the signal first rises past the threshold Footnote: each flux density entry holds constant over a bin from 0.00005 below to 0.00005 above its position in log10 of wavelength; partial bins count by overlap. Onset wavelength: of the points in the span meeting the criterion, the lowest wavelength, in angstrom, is 6763.08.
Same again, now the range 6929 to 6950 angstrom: 6930.18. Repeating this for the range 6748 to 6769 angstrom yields 6749.08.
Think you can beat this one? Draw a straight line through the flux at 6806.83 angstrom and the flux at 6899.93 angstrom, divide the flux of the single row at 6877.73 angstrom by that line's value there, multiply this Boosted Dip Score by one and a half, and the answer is 1.11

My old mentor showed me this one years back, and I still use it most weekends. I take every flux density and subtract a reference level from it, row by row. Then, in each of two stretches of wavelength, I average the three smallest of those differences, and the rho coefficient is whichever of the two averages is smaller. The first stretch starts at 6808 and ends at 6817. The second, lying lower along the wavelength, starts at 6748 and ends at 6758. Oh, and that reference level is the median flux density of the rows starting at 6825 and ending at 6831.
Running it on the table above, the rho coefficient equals -1.55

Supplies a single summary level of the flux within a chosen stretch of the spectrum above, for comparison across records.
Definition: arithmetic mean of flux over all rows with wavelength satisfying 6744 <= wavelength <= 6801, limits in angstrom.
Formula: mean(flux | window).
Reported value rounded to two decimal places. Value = 16.58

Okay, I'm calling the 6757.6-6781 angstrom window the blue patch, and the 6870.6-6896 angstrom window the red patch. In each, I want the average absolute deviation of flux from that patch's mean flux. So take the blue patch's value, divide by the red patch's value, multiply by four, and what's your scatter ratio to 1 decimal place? 2.1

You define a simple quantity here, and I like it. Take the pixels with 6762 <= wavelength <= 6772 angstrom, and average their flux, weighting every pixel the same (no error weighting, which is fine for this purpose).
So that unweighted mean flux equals 16.7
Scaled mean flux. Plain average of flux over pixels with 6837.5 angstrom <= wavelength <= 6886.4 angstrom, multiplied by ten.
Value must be 171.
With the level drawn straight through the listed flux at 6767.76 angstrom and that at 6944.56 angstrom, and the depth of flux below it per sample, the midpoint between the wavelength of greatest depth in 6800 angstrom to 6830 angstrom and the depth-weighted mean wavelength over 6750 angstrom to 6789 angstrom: 6799.7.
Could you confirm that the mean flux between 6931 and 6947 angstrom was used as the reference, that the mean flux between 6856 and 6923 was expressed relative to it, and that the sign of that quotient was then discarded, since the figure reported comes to 0.99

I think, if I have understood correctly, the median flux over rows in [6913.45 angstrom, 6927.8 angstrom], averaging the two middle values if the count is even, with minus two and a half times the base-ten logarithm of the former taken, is -3.121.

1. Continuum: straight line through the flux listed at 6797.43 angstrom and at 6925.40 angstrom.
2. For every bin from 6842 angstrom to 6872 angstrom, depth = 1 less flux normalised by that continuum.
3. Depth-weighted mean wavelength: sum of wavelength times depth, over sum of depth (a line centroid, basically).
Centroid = 6859.3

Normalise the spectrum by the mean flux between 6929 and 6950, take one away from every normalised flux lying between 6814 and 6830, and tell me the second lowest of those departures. -0.16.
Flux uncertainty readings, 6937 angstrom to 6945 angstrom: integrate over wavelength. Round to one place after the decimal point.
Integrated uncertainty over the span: 15.0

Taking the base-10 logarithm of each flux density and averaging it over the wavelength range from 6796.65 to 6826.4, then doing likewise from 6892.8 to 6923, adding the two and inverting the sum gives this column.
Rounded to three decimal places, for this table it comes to 0.406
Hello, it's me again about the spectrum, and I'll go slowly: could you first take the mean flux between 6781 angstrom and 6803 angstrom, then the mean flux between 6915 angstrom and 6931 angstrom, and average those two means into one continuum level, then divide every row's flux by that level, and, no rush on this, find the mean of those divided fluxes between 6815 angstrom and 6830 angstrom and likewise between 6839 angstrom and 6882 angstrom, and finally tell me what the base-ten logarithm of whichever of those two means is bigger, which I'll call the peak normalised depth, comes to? -0.008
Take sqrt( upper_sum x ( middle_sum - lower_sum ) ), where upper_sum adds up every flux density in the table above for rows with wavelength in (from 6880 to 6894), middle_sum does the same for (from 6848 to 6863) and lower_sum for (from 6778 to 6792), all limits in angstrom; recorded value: 35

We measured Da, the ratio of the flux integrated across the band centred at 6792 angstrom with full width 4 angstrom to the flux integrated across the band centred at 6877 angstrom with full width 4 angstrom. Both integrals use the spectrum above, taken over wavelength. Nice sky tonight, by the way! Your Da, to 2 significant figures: 1.2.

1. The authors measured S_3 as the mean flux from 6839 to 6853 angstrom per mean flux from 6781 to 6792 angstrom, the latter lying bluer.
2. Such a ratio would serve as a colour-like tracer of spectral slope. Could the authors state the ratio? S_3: 1.05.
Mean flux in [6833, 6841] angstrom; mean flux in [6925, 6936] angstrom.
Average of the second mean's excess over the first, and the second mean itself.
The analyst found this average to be 8.2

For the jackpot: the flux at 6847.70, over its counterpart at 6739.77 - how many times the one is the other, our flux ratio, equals 1.70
